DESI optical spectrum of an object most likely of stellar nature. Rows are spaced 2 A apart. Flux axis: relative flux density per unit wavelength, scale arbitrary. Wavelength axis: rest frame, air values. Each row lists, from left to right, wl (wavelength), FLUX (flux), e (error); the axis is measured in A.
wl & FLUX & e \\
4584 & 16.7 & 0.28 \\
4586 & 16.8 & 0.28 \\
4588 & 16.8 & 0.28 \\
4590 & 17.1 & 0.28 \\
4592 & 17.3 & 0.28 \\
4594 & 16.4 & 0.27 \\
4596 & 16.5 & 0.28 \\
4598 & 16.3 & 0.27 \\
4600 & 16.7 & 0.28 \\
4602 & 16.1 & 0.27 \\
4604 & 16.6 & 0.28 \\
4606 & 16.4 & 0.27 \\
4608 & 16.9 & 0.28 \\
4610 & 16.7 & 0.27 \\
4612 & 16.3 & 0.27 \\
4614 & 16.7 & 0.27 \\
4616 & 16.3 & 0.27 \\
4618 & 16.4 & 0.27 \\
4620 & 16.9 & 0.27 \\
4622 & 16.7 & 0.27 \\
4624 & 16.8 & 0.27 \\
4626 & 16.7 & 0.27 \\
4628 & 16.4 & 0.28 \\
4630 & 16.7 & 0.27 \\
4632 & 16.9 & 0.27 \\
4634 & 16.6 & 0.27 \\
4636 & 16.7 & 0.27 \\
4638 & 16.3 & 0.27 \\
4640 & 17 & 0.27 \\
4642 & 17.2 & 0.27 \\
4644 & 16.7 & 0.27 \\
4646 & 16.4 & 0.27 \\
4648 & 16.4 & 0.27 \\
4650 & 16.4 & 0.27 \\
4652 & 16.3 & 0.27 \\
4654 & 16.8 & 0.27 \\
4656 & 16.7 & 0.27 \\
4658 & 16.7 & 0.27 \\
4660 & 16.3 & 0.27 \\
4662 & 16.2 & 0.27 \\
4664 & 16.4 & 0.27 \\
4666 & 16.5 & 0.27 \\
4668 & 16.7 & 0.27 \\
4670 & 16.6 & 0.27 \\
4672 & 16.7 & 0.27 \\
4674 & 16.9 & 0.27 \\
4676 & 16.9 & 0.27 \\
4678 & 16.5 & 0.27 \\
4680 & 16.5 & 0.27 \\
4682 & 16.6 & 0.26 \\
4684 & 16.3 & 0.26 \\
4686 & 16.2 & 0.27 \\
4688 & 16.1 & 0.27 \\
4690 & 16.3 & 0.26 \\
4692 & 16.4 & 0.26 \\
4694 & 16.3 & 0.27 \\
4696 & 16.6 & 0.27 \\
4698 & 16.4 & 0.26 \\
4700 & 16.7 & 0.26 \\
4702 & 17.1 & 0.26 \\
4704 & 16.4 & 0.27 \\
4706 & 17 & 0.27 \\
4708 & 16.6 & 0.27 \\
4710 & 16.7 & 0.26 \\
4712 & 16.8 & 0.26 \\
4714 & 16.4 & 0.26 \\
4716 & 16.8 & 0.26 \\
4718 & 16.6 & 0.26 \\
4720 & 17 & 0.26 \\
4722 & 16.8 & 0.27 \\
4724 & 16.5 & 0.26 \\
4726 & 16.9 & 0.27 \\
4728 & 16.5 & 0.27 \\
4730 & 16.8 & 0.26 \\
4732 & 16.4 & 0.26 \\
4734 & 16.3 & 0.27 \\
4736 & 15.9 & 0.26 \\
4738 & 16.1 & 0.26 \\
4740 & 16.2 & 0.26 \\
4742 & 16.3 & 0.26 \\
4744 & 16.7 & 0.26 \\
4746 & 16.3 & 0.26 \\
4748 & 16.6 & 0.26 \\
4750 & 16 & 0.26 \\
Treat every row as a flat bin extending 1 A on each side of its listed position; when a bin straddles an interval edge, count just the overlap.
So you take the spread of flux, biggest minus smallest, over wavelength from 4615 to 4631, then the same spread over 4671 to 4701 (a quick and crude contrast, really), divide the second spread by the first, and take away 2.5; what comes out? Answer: -1.2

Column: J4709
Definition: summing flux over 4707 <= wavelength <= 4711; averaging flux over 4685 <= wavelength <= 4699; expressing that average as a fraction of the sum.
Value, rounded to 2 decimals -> 0.49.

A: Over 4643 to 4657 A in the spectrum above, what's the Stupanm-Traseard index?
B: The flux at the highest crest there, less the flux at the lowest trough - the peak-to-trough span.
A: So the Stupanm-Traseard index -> 0.50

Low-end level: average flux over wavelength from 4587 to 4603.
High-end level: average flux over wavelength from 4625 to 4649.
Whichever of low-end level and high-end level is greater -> 16.7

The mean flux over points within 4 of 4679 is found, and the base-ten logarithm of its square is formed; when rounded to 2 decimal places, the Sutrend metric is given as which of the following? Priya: 2.44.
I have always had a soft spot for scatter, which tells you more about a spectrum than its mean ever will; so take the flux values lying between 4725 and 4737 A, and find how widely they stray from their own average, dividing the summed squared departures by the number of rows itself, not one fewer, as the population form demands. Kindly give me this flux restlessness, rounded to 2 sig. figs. 0.33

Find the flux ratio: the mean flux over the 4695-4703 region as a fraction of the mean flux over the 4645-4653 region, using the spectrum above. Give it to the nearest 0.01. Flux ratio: 1.02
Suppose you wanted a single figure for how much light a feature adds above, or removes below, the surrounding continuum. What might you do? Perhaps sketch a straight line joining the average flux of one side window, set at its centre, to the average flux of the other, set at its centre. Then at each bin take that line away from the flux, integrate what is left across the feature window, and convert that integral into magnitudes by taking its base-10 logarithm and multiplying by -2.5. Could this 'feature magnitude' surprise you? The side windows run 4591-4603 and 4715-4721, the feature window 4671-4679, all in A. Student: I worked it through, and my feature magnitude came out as 1.3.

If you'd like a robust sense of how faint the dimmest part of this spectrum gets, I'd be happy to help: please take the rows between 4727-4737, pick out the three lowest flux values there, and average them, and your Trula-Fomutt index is 16.20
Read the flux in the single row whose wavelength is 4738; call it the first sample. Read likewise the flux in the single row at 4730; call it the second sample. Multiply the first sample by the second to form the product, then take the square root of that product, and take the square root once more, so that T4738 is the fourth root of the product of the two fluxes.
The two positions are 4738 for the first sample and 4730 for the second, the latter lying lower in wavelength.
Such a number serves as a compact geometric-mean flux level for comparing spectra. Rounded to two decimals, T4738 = 4.06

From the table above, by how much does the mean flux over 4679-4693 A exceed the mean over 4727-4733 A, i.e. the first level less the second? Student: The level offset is -0.2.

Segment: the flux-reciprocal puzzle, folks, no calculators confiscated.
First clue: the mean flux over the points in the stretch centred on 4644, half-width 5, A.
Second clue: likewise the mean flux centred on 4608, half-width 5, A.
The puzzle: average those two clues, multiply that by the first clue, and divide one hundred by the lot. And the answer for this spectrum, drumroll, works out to 0.359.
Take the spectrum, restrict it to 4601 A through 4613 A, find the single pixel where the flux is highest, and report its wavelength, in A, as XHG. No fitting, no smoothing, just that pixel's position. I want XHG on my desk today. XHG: 4608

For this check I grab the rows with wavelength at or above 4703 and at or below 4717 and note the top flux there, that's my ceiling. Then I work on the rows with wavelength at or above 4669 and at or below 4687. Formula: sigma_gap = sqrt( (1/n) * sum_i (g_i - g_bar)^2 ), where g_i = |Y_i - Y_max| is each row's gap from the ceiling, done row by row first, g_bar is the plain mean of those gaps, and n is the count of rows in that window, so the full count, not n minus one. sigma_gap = 0.225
